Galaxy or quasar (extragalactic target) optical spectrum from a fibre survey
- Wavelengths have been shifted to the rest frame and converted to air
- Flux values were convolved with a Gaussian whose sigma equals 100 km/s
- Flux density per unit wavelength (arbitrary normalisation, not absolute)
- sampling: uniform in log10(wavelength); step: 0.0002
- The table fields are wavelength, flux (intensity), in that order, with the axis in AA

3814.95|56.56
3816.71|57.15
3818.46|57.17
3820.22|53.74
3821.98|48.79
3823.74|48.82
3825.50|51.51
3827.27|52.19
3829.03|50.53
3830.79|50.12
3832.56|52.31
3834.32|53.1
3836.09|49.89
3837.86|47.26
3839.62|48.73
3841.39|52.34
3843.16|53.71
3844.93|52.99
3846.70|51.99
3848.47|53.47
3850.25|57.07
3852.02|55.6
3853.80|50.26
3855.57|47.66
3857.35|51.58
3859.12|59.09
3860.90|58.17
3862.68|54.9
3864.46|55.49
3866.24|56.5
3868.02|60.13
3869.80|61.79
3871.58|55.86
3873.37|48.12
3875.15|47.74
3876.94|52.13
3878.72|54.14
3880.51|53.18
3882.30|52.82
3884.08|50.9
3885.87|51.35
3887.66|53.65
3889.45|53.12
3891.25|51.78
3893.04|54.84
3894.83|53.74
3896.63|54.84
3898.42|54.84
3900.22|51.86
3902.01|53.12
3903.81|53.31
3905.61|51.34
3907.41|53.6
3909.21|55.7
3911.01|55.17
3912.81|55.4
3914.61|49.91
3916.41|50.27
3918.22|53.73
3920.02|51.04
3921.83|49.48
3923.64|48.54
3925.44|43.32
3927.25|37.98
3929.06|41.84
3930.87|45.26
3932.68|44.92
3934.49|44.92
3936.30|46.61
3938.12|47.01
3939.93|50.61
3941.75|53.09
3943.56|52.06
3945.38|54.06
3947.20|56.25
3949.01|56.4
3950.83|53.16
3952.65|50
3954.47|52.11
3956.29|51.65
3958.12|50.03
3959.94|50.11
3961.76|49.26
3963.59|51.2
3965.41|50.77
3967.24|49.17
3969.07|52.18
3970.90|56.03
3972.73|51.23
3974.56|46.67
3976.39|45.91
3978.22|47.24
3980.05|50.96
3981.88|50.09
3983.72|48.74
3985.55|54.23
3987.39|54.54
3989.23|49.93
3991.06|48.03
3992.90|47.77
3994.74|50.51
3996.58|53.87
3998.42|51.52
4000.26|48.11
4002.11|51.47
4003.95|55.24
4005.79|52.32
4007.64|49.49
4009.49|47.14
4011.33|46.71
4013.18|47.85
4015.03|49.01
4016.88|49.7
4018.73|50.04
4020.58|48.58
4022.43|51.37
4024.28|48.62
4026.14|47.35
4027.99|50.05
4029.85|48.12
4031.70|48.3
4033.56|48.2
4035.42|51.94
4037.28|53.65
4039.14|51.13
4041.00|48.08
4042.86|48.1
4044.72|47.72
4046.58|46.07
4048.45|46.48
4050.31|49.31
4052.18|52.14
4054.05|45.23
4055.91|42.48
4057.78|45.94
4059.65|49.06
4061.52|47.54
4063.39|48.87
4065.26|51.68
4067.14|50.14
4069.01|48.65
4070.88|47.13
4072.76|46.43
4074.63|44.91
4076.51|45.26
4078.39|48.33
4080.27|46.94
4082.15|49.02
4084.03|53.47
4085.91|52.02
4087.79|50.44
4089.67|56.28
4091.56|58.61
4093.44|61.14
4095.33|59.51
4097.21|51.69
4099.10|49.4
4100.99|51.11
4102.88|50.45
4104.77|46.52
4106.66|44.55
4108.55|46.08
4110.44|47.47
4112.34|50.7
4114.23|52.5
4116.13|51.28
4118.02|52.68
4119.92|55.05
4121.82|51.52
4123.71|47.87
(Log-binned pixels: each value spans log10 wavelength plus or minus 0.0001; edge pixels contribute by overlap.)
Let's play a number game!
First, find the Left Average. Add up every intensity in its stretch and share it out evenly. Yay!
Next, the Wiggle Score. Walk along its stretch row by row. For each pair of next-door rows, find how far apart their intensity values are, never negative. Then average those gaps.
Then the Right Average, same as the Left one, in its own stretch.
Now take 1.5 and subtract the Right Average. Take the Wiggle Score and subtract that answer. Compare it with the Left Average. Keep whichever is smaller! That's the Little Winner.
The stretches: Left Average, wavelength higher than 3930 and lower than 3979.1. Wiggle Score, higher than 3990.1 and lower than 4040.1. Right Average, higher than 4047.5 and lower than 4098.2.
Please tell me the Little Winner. 50.3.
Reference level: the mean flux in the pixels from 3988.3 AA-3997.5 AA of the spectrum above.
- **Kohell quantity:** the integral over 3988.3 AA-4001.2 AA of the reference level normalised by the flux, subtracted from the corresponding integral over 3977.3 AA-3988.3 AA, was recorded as -2.1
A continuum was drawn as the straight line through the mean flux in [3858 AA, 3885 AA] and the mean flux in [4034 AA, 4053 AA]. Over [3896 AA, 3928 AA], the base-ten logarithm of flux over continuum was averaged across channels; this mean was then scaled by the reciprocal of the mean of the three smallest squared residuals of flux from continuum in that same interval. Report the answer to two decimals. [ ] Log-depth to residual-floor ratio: -0.16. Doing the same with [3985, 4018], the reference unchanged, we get -0.01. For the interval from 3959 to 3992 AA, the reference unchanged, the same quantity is -0.06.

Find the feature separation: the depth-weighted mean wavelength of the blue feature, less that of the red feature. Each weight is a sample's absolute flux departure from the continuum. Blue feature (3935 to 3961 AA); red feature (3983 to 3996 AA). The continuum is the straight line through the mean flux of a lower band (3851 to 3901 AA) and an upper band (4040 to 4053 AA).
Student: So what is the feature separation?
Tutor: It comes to -43.0 AA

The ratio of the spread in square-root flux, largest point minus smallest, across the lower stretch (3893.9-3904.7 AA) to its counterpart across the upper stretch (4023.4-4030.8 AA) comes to 1.1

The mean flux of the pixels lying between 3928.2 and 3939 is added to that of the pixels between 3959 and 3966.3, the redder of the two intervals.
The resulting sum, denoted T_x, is 95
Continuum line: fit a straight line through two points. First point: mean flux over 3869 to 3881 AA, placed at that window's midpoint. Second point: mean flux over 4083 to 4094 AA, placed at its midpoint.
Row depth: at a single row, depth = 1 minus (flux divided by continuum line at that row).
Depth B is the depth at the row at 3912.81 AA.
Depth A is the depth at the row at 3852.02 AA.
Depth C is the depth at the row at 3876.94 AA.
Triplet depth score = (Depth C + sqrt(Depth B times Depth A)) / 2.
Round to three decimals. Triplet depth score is 0.031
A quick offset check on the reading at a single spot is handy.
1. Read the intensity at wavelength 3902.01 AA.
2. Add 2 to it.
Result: 55.1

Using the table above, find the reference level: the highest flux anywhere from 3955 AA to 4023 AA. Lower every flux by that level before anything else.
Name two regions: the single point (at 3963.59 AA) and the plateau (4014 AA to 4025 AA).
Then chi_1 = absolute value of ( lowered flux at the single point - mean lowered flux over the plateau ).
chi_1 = 1.6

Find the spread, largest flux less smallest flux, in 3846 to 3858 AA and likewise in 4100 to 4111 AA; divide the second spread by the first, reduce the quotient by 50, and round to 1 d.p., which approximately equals -49.3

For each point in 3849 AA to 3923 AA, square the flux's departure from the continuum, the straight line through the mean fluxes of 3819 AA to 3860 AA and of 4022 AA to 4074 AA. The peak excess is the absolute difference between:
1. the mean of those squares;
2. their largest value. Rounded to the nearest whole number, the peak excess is 93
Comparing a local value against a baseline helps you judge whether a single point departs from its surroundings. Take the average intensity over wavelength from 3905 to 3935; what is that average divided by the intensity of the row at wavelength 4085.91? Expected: 0.94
